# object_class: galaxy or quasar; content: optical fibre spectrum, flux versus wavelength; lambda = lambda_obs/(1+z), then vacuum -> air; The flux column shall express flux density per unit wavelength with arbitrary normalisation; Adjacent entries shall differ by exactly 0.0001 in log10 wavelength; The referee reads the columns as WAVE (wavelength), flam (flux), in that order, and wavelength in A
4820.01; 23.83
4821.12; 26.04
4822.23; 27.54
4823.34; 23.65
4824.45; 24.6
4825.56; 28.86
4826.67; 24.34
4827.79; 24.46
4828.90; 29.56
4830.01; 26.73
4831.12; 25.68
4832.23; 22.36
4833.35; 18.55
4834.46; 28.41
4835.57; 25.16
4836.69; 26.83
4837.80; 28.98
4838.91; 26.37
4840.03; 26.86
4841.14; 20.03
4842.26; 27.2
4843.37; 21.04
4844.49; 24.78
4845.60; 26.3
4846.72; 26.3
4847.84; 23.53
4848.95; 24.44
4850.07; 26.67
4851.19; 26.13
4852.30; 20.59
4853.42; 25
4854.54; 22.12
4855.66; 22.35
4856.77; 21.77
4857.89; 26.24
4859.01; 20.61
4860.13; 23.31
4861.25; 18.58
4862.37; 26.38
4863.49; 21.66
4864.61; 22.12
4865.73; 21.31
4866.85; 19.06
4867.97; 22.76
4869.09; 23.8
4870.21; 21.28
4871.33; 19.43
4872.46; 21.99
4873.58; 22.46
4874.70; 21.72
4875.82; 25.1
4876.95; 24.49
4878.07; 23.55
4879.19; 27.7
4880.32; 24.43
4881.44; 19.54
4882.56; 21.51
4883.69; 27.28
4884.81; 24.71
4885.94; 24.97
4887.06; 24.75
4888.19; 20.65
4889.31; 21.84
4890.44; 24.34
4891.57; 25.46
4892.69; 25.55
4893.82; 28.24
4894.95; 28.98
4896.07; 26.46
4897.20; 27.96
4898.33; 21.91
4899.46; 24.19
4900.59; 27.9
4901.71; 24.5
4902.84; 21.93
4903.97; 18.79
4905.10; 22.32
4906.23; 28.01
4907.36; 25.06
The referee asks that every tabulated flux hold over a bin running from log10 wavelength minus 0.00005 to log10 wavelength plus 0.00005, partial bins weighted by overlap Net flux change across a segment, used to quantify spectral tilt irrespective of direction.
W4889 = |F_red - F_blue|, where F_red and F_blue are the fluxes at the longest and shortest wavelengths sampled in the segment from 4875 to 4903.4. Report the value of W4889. 3.2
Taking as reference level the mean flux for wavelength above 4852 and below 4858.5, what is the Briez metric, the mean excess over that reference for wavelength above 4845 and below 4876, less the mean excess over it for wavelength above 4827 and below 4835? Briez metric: -2.1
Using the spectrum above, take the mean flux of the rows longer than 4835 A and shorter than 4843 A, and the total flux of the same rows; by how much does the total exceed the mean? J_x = 156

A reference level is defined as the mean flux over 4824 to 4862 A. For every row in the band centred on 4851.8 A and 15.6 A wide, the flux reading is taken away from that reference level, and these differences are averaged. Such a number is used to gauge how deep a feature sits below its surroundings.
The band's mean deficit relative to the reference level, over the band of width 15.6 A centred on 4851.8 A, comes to 0.5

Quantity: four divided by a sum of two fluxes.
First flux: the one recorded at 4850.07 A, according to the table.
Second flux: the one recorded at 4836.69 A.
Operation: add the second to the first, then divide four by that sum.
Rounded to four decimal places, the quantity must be 0.0748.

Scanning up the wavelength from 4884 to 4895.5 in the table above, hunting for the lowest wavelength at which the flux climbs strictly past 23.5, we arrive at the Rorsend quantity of 4884.81 A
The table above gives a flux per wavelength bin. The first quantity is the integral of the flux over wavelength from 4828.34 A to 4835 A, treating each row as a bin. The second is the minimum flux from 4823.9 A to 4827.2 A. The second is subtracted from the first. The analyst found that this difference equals 144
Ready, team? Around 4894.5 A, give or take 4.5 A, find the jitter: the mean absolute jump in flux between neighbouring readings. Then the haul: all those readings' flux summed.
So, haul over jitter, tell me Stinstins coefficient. 99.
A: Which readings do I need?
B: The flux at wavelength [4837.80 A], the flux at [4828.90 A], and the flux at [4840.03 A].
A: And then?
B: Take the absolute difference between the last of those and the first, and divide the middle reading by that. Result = 14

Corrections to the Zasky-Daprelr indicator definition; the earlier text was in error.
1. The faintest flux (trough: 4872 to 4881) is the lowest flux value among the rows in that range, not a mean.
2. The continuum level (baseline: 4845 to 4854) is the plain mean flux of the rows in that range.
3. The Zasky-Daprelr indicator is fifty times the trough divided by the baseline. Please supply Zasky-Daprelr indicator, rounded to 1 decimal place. 43.7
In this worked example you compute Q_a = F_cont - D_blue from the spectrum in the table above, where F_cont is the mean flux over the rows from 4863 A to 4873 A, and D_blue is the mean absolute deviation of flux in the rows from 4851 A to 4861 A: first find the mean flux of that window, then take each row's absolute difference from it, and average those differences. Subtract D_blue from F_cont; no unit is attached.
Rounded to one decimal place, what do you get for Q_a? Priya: 19.7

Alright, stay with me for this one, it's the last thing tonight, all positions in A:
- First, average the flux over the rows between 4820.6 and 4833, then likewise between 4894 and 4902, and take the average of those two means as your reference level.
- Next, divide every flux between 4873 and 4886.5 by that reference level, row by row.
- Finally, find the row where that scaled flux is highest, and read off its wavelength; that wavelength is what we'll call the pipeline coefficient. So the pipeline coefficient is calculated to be 4879.19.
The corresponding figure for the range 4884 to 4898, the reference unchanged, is 4894.95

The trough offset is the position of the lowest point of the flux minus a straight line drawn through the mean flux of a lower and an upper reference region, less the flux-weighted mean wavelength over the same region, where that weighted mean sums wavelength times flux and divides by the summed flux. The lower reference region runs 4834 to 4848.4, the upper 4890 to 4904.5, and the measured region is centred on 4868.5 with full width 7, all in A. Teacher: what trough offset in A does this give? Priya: -1.7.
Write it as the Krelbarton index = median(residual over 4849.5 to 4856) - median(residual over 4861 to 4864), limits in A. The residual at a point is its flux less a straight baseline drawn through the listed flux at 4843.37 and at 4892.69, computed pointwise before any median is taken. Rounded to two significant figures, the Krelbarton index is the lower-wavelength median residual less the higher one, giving 2.8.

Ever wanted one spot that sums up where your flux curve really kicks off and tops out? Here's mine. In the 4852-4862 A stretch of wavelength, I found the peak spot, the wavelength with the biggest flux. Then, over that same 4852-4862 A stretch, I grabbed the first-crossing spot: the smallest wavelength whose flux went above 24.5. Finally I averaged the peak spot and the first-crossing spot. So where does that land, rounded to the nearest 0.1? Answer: 4855.7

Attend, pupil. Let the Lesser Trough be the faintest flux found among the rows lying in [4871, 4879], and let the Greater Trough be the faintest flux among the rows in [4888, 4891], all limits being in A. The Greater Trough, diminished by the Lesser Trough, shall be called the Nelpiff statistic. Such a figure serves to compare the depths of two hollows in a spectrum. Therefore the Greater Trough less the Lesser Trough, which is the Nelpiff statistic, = 1.2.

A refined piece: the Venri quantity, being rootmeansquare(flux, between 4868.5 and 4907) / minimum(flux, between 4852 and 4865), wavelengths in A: 1.30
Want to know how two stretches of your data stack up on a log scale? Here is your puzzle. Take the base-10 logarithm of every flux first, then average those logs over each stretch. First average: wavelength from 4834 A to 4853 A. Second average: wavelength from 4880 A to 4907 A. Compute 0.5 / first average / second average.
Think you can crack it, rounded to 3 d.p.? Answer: 0.258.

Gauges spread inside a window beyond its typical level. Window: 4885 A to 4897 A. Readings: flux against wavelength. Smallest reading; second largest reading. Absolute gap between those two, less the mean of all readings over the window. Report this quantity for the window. -18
